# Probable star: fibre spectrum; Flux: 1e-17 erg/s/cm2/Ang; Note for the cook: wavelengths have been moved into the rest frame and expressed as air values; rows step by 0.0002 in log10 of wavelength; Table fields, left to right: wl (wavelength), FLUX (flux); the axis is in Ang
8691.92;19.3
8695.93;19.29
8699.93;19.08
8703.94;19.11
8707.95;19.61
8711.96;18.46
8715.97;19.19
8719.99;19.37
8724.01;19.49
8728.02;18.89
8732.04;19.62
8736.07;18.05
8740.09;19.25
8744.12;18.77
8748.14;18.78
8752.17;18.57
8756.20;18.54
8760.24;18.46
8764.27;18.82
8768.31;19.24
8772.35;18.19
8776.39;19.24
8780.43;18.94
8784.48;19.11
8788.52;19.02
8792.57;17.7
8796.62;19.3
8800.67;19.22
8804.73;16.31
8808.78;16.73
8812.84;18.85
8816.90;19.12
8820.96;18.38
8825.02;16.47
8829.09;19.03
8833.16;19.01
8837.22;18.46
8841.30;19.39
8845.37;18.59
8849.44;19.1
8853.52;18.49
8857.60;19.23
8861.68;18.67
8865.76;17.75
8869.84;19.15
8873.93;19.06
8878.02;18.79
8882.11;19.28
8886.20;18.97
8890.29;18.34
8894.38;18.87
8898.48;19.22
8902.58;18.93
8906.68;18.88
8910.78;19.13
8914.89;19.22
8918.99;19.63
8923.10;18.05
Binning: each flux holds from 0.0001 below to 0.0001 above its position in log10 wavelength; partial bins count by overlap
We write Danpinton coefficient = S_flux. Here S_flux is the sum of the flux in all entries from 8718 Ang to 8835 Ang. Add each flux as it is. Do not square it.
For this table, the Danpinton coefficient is 540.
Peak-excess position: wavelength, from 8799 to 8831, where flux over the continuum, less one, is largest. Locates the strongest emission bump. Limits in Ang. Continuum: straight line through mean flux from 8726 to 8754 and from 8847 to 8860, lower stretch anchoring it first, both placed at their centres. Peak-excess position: 8800.67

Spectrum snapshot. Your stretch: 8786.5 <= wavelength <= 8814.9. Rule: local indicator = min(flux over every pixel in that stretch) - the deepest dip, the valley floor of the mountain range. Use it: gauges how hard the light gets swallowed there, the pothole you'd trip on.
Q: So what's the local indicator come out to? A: 16.31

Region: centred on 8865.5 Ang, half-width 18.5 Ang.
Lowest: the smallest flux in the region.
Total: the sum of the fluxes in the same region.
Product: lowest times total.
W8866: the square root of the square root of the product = 7.41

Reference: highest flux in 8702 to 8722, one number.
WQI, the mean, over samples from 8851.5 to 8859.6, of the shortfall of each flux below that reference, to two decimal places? 0.75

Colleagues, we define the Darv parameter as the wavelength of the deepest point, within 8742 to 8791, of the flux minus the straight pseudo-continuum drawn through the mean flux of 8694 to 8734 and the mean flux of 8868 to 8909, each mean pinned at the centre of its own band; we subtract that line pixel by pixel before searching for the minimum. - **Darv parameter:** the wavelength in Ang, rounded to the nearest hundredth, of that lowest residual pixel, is 8772.35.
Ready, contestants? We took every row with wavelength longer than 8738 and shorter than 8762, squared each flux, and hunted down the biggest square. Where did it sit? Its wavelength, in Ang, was 8740.09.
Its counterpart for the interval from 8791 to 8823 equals 8796.62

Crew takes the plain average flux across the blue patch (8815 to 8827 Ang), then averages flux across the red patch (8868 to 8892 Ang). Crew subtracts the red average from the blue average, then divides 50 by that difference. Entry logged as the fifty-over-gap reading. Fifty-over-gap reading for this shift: -53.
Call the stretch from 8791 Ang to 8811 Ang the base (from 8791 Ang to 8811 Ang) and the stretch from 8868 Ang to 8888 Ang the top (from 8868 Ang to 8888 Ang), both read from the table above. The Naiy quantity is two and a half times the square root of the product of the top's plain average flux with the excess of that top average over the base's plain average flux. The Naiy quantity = 12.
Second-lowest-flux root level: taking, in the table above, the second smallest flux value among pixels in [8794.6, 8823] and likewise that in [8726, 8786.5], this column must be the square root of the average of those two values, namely 4.179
